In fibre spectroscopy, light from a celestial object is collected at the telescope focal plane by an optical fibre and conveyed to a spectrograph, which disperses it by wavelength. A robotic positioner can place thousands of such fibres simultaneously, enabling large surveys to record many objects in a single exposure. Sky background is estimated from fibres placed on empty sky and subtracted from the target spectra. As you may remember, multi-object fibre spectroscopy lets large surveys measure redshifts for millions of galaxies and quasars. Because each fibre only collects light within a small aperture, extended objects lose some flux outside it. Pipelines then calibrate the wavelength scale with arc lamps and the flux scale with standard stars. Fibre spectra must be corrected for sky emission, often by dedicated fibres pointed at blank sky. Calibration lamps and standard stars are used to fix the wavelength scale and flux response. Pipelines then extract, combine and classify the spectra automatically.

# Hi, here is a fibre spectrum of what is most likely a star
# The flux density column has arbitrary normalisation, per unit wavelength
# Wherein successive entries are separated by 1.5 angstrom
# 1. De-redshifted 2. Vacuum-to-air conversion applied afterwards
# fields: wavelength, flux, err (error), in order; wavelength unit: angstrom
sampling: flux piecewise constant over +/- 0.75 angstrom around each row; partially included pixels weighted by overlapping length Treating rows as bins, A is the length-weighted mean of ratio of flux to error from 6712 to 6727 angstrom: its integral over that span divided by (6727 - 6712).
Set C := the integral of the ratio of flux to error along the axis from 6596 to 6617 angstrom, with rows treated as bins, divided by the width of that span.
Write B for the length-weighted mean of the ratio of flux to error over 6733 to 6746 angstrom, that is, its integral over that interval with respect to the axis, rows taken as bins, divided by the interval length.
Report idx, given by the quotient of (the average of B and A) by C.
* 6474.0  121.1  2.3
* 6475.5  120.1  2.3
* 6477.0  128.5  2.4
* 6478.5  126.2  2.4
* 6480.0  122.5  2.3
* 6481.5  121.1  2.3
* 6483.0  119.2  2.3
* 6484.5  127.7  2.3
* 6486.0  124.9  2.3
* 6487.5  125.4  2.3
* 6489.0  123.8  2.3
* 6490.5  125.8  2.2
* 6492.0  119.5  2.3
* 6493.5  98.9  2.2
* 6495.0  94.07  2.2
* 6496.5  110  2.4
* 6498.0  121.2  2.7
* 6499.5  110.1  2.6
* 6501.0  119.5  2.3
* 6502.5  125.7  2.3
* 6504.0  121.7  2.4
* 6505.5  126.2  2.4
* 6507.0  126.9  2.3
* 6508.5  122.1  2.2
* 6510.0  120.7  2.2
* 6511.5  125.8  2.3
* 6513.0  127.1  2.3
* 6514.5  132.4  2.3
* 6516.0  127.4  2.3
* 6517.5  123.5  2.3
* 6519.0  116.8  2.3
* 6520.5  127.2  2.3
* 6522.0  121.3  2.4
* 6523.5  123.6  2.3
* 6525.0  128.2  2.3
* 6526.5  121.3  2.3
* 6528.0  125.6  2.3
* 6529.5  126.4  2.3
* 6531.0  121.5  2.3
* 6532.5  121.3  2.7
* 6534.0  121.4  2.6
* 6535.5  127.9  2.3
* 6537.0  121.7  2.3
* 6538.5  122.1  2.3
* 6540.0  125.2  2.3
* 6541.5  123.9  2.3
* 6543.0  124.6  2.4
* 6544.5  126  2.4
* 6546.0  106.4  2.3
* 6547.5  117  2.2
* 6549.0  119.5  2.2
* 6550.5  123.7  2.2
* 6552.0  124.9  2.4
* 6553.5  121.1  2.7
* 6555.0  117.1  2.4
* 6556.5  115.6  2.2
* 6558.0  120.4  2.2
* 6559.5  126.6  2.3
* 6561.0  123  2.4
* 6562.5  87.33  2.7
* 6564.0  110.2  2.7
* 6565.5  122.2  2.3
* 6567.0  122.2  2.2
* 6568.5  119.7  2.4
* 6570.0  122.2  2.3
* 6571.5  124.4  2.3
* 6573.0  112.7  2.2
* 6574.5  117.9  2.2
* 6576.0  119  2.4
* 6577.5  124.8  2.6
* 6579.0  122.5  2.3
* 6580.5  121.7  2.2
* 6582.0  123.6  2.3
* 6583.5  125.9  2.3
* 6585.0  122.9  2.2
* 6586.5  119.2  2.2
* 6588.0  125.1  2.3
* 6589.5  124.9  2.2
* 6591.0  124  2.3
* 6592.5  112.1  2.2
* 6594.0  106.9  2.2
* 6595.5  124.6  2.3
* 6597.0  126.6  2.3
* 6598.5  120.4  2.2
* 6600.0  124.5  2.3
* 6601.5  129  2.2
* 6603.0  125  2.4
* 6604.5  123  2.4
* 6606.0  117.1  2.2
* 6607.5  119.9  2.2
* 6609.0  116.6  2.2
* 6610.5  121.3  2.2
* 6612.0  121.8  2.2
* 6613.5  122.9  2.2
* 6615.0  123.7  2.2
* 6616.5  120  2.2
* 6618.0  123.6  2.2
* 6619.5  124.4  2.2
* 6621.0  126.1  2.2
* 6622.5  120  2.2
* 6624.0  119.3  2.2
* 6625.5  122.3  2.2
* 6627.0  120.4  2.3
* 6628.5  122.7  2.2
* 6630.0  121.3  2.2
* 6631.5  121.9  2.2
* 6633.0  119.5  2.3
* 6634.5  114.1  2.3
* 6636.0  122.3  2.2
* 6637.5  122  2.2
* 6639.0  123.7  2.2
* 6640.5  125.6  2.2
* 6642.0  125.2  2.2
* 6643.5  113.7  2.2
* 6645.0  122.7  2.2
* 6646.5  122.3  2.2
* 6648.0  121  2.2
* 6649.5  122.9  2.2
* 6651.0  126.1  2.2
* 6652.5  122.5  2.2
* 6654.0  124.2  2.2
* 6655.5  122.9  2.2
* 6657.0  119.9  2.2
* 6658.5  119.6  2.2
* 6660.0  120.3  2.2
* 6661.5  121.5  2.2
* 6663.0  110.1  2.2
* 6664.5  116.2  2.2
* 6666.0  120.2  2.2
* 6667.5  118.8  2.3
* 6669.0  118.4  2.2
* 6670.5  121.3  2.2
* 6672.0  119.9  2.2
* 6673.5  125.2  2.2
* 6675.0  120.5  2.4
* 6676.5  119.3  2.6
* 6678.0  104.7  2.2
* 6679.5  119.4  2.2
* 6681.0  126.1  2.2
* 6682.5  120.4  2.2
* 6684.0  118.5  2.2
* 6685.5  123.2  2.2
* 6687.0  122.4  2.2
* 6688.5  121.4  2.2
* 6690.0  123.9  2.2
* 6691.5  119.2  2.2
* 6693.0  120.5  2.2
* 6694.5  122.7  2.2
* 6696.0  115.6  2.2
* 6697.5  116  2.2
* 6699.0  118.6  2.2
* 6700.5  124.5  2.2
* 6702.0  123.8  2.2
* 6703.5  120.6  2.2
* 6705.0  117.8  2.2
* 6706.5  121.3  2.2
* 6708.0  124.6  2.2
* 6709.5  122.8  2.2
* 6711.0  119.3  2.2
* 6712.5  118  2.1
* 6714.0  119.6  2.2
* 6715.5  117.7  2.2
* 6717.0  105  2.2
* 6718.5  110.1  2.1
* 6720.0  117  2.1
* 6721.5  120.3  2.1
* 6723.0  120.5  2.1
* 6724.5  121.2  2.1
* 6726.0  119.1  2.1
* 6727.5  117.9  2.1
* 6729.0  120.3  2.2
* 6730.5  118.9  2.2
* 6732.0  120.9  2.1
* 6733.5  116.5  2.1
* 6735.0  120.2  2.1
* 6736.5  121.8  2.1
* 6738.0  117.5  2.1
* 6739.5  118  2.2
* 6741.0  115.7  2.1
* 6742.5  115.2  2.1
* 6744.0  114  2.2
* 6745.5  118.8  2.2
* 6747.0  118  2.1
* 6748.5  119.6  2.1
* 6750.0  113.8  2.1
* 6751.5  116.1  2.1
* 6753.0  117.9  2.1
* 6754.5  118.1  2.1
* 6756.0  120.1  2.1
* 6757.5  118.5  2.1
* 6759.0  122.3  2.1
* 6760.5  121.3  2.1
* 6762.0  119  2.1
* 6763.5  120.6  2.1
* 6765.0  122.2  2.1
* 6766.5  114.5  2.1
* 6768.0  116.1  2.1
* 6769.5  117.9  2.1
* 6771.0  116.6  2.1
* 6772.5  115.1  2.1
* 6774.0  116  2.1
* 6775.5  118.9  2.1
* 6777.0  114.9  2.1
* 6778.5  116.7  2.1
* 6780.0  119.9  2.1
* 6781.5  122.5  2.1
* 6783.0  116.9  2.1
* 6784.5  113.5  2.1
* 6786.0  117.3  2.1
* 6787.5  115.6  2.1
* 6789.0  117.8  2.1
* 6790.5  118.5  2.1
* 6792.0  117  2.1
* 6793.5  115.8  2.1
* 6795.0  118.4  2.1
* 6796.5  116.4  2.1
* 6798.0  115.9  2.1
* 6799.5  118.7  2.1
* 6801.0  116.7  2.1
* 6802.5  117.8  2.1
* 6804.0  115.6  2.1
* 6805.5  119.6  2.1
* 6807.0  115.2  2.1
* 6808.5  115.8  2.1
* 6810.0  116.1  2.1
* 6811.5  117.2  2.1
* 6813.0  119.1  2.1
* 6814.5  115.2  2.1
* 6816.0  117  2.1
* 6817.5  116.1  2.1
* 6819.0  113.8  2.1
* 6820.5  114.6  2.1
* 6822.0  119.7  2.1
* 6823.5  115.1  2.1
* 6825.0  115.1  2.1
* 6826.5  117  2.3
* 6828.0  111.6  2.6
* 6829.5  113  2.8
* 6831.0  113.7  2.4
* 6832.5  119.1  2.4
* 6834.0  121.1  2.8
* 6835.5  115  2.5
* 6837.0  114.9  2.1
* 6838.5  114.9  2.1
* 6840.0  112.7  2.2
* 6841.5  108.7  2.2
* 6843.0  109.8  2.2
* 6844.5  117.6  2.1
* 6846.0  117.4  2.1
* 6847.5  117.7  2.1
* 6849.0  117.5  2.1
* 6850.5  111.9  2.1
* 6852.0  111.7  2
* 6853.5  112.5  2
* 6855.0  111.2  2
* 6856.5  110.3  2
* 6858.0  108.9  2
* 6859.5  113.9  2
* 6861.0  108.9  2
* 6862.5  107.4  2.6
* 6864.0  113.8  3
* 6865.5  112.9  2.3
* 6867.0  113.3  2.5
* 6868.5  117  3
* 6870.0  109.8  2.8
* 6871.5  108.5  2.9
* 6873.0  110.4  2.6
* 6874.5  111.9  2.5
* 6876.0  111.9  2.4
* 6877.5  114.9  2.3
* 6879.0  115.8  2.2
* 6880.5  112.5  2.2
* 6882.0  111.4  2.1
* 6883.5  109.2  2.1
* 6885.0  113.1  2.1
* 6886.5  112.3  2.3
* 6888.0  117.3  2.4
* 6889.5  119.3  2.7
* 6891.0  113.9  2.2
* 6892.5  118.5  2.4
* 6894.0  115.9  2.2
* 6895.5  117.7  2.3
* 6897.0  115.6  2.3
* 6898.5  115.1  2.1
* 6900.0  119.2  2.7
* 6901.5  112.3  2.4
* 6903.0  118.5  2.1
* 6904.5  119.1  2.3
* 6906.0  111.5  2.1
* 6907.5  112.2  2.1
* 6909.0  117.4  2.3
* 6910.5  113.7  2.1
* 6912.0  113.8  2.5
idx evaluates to 1.01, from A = 54.9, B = 55.1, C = 54.5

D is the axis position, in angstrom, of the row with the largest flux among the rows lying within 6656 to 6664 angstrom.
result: 6661.5 angstrom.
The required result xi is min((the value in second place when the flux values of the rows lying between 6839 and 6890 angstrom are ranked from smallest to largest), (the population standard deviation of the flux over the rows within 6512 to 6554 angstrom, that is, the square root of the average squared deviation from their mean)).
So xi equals 5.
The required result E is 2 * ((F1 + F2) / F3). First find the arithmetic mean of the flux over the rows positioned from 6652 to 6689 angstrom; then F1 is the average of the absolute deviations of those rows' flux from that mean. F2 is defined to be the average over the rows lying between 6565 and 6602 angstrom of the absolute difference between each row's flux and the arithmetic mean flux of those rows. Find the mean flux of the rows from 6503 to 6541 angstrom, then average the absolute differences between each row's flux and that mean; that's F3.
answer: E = 4.4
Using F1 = 2.7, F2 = 3.6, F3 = 2.9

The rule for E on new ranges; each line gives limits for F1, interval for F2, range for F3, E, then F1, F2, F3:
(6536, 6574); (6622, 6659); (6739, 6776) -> 7.7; 5.4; 2.1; 2.0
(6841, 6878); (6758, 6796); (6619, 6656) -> 4.4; 2.6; 2.0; 2.1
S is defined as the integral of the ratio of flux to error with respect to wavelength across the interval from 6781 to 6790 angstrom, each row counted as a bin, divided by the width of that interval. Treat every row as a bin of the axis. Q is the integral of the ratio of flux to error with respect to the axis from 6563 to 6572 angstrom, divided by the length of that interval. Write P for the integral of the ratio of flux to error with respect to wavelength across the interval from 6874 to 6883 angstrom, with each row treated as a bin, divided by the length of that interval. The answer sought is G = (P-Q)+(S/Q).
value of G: 1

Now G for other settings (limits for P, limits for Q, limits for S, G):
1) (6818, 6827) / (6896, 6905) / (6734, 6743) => 5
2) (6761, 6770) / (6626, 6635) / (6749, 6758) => 4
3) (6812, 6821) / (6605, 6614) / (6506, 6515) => 2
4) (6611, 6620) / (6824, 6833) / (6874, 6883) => 9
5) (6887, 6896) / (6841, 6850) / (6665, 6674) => -3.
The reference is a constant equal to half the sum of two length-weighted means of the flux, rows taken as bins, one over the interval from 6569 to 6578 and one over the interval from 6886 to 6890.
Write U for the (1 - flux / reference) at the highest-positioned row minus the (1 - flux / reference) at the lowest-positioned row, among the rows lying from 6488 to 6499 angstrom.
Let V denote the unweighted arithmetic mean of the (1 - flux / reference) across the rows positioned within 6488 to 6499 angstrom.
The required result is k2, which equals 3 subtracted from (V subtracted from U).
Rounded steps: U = 0.02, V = 0.04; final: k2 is -3.02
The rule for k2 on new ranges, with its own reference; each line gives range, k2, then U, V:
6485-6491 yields -2.95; -0.01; -0.06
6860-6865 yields -3.11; -0.04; 0.07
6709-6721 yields -2.97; 0.05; 0.02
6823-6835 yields -3.07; -0.05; 0.02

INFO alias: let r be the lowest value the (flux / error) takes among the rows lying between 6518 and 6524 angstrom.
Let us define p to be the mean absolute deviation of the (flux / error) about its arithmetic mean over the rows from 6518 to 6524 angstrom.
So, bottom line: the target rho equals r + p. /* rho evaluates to 52.5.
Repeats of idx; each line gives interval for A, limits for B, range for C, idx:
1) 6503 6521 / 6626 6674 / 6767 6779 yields 0.98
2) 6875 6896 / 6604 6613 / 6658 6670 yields 0.98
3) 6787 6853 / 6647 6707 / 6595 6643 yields 0.98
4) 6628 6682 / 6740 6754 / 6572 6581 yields 1.05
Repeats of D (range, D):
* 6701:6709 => 6708.0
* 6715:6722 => 6721.5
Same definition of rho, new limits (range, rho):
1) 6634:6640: 51.9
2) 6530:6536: 49.1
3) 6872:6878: 44.8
